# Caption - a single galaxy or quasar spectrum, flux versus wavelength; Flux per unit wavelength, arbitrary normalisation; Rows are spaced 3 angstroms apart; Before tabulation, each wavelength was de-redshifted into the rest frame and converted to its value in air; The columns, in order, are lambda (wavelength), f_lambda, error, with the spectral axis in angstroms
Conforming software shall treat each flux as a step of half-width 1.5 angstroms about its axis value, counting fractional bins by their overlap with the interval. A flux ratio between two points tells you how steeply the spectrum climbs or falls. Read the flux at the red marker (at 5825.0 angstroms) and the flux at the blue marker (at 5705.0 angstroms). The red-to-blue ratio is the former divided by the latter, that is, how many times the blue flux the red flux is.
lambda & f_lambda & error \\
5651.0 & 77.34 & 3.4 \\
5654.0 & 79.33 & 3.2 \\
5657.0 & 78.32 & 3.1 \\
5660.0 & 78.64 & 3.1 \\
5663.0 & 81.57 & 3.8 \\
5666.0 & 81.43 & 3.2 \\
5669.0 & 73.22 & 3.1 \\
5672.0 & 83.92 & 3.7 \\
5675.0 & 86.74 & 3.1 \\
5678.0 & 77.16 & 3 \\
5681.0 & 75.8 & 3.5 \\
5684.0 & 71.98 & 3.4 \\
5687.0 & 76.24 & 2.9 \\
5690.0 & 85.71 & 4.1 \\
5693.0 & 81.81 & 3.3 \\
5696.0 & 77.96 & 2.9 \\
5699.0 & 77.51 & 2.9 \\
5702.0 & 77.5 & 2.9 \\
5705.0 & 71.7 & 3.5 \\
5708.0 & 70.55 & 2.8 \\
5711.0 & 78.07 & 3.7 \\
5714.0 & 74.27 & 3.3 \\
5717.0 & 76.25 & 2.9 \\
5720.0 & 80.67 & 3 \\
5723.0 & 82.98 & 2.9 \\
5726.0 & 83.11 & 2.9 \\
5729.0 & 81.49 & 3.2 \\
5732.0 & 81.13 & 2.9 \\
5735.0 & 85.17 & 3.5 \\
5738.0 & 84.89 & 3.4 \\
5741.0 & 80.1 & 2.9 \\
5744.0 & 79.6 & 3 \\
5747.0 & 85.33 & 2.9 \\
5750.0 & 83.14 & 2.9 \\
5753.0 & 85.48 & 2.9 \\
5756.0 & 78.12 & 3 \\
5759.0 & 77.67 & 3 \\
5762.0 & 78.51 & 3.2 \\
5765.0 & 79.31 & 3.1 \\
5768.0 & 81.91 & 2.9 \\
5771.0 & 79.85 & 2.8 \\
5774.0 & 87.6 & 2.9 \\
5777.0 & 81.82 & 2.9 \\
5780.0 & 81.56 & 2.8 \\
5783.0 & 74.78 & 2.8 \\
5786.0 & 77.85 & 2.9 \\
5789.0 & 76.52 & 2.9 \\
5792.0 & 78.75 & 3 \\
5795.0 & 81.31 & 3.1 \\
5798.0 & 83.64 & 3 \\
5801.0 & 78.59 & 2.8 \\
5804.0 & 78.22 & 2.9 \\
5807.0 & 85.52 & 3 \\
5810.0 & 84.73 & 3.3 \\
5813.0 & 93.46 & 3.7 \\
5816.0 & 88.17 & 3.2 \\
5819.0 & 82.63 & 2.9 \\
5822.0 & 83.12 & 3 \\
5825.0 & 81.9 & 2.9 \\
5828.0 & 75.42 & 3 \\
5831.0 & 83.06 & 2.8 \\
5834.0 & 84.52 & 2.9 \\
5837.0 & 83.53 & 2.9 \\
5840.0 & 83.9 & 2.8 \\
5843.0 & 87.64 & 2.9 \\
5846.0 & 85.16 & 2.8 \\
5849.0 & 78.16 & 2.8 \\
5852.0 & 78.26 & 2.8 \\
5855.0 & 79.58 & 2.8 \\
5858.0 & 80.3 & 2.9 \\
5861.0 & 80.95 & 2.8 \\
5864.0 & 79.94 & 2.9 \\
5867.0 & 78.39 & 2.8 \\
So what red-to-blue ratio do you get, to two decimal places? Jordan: 1.14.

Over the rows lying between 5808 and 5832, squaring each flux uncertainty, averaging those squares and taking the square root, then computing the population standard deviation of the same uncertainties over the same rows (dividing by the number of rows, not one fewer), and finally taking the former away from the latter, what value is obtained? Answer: -2.84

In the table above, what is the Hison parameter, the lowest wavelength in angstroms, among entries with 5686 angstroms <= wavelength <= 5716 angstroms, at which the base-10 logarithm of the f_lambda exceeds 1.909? 5690.0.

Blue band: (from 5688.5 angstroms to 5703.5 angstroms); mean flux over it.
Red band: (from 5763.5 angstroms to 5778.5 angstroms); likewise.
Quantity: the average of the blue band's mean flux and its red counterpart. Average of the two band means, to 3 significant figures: 81.1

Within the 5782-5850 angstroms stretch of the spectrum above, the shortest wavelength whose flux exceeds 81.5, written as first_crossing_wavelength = 5798.0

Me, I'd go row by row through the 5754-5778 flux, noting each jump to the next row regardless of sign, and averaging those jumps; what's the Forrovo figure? 2.9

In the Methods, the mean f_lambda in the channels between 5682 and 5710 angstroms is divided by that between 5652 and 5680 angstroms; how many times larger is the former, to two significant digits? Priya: 0.96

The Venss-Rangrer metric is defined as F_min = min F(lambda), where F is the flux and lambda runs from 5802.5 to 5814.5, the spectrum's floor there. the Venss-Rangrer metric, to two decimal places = 78.22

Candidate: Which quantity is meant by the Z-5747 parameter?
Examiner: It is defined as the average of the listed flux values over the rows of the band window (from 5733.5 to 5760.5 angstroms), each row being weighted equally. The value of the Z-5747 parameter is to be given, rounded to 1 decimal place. 82.2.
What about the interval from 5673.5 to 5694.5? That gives 79.3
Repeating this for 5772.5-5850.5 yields 82.4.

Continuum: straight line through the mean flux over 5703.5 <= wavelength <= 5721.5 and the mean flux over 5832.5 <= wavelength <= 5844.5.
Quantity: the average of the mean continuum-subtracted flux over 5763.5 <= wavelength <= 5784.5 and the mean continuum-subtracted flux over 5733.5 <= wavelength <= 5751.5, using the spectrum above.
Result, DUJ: 3.3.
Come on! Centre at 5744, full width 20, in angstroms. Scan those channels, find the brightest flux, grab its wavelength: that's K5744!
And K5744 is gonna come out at 5753.0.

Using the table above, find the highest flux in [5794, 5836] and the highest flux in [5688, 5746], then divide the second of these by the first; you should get 0.92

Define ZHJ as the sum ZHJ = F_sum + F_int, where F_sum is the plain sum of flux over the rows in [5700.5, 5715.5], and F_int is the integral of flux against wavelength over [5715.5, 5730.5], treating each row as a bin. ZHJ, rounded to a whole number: 1586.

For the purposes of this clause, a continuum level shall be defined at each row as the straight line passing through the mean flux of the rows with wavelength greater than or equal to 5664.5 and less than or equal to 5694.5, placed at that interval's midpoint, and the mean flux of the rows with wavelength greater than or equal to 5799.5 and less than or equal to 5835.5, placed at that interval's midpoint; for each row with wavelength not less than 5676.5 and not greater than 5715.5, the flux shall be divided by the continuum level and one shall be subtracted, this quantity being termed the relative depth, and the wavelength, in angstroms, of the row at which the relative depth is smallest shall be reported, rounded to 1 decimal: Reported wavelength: 5708.0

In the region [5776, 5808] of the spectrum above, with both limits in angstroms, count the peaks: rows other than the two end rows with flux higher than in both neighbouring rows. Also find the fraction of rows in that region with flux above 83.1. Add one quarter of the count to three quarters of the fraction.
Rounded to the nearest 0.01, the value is 0.64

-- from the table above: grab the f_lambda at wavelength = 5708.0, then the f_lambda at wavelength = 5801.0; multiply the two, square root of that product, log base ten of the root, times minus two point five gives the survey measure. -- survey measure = -4.680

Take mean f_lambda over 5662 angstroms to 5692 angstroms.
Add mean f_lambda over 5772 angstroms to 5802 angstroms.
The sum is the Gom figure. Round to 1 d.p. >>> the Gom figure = 159.6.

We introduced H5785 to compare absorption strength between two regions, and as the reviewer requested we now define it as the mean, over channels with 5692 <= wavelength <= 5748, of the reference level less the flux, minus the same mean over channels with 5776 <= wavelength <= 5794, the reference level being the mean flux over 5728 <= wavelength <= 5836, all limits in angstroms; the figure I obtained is -0.9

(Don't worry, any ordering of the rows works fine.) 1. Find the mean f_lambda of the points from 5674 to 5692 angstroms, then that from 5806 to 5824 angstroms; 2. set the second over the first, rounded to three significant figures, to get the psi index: 1.09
